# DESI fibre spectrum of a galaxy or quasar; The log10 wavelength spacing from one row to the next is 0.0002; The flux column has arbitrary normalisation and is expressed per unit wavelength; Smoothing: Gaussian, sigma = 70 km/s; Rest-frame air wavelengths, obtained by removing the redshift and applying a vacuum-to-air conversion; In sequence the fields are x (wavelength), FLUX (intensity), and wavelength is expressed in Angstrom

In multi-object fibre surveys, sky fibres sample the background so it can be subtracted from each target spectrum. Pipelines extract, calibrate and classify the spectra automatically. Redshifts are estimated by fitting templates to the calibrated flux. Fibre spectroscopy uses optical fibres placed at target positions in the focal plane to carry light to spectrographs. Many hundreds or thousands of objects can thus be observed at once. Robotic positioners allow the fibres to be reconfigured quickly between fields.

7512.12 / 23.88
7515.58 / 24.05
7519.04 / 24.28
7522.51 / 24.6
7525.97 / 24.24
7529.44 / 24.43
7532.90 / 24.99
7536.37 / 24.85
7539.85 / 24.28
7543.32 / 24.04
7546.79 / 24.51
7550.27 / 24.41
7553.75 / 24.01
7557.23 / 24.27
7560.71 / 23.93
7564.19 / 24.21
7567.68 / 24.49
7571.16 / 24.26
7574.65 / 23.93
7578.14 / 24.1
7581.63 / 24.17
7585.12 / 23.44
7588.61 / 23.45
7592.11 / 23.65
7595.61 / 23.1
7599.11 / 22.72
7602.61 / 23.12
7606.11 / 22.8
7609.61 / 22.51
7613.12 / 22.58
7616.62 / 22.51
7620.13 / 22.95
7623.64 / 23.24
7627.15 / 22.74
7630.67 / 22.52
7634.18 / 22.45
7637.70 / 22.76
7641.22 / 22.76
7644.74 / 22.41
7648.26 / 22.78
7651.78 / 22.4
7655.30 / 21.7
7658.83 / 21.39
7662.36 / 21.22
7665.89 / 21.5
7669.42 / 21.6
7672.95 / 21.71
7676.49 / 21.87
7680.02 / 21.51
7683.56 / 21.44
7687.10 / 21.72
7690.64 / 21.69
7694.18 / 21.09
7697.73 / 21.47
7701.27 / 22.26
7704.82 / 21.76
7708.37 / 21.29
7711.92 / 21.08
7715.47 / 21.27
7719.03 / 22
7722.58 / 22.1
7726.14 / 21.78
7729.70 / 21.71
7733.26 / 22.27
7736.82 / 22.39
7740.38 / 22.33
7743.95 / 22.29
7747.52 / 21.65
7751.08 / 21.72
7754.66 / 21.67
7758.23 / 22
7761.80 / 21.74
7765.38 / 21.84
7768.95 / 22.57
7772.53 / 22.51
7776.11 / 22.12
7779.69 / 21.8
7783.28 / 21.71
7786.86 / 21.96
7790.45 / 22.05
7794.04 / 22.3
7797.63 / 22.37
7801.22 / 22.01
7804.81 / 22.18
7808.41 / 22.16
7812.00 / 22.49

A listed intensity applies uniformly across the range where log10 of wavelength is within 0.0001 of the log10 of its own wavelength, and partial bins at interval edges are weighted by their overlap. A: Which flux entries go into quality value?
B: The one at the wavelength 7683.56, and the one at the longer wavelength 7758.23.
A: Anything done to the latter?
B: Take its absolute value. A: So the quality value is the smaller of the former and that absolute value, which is 21.4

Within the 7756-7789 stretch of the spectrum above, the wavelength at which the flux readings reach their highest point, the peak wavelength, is 7768.95 Angstrom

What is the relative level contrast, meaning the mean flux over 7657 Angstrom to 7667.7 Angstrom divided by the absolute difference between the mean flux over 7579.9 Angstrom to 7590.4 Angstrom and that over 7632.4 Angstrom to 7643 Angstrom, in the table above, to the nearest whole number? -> 21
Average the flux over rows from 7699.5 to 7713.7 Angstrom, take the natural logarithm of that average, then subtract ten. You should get -6.93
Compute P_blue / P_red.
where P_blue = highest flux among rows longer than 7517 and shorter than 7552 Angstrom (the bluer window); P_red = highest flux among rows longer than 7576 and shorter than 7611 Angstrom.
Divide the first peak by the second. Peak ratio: 1.034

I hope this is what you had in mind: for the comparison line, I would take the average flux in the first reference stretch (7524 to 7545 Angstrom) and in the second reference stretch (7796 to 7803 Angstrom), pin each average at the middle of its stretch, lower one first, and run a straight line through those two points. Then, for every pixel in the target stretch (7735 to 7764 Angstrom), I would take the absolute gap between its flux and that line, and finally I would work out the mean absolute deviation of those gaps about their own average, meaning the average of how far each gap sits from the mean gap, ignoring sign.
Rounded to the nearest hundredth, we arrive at 0.24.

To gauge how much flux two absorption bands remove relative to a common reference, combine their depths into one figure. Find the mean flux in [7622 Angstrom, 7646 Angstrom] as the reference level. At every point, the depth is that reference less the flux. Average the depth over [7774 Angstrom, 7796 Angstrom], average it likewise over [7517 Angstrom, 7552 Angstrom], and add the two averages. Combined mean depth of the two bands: -1.1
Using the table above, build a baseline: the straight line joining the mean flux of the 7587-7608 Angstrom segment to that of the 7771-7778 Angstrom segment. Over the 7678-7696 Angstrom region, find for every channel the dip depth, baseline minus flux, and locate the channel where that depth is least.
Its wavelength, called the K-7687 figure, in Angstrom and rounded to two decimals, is 7687.10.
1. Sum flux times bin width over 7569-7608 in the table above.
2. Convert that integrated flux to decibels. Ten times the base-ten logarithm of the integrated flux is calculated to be 29.6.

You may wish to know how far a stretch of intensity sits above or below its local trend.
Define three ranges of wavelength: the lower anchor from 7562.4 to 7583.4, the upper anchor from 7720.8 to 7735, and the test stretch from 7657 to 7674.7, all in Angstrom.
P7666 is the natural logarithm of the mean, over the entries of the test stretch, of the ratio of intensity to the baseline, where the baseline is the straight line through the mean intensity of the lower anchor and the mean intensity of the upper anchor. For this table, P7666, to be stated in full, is -0.062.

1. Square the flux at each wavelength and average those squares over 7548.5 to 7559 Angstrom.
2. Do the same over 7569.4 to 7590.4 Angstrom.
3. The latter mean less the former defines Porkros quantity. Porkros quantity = -16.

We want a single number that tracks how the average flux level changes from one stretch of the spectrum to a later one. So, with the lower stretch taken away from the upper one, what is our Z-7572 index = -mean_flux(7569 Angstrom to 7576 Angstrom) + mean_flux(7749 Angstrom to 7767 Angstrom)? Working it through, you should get -2.3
